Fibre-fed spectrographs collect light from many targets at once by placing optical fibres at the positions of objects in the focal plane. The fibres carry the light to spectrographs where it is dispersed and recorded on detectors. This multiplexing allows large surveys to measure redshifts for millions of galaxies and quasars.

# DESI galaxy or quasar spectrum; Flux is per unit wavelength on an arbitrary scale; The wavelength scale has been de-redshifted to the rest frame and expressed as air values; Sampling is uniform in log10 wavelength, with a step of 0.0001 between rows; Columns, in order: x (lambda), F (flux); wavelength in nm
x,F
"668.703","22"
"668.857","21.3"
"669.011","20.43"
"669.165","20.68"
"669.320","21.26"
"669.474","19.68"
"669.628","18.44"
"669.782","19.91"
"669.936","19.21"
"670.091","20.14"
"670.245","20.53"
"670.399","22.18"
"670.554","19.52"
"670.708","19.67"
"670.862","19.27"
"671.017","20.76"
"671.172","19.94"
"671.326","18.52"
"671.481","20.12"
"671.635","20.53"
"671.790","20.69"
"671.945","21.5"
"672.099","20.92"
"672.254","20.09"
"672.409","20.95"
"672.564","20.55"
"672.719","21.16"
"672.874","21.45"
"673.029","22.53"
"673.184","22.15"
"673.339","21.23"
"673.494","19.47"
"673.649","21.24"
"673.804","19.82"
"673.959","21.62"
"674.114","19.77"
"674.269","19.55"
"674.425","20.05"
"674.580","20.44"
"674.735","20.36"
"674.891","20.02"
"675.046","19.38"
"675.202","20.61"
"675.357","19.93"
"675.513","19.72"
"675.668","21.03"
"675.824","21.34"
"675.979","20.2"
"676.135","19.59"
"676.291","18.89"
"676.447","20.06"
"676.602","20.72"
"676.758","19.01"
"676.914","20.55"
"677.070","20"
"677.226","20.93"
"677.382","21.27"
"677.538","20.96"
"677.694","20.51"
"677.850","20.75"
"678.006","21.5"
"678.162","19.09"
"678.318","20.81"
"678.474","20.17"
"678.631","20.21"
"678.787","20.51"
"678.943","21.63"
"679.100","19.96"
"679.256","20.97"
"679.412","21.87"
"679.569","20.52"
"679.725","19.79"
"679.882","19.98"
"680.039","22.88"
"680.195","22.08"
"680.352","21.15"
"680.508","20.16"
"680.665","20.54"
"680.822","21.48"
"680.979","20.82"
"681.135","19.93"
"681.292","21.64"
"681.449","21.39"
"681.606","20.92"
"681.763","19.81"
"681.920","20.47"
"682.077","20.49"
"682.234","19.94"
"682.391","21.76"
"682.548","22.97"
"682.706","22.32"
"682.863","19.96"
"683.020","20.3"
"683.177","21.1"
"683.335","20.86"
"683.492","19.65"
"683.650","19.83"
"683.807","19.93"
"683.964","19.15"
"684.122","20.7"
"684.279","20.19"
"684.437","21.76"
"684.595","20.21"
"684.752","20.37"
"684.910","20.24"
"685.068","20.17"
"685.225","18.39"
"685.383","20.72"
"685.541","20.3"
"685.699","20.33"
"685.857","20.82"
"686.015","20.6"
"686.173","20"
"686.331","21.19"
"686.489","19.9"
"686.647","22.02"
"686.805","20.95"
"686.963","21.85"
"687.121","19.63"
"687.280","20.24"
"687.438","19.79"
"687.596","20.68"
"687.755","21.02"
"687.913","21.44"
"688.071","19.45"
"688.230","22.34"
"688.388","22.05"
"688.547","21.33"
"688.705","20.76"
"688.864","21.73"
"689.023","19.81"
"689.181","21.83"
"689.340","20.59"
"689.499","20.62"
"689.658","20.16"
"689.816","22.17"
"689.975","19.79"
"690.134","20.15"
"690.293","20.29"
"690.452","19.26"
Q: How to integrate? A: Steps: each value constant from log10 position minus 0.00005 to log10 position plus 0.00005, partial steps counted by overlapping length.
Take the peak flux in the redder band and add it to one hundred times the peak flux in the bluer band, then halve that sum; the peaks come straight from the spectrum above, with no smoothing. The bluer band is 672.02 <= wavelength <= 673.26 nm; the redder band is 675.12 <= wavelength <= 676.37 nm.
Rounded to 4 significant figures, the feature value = 1137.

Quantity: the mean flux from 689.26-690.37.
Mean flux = 20.5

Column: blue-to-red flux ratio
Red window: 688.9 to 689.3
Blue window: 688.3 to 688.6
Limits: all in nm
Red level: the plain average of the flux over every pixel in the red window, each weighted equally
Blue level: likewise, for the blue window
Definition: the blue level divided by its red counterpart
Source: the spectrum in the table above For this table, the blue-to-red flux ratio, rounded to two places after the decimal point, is 1.04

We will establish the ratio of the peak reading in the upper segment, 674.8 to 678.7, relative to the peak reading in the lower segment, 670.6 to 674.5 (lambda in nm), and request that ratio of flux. 0.954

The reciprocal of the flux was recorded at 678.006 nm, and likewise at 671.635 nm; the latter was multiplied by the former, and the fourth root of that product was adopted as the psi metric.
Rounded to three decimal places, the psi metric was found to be 0.218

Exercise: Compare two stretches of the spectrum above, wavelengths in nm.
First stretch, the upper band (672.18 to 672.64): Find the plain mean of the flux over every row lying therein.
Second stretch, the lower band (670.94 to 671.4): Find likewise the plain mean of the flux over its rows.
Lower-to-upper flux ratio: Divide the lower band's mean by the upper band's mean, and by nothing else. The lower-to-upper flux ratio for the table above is 0.96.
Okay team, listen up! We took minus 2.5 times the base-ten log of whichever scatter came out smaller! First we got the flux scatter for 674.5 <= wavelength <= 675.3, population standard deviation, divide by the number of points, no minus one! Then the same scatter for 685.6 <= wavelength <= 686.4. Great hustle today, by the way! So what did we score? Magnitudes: 1.0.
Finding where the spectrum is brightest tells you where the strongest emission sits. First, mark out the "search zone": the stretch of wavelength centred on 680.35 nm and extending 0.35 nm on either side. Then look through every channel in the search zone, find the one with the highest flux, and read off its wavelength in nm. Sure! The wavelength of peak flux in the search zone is 680.039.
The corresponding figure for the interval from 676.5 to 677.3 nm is 677.226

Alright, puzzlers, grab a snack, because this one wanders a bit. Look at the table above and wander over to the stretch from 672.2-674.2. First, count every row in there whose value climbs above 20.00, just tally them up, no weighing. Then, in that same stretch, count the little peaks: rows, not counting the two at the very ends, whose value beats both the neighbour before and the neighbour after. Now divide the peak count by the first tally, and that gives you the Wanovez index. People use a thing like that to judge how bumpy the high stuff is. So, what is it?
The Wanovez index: 0.40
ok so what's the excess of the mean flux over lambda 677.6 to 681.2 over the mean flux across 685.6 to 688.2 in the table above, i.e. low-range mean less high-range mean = 0.1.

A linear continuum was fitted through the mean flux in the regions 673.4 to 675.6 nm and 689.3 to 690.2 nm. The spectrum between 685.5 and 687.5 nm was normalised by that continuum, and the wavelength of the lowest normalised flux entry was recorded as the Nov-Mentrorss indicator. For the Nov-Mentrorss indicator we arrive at 687.121 nm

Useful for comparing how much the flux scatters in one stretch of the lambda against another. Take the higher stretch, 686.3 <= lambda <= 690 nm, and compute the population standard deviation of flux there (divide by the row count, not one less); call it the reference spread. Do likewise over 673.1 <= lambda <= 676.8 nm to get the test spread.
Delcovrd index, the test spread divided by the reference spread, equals 0.93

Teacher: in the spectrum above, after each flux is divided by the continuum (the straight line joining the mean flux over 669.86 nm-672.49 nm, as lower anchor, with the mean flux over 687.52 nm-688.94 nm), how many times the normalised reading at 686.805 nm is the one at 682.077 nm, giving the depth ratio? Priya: 0.99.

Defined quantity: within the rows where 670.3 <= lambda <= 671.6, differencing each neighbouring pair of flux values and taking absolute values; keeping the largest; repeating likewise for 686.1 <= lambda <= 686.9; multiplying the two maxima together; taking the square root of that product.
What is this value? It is 2.37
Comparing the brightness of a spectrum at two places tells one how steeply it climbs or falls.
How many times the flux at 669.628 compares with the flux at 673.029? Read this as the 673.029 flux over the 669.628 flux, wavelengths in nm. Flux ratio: 1.22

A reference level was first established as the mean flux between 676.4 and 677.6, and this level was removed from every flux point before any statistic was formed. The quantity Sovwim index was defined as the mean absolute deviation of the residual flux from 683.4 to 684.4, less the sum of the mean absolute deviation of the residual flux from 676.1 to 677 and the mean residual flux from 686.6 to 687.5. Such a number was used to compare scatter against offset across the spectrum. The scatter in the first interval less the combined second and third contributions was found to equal -0.6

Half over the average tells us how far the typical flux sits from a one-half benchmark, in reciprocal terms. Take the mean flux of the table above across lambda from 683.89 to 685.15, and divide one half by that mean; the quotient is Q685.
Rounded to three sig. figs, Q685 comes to 0.0246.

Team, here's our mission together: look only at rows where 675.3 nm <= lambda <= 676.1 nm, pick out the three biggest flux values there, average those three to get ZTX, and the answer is 20.9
